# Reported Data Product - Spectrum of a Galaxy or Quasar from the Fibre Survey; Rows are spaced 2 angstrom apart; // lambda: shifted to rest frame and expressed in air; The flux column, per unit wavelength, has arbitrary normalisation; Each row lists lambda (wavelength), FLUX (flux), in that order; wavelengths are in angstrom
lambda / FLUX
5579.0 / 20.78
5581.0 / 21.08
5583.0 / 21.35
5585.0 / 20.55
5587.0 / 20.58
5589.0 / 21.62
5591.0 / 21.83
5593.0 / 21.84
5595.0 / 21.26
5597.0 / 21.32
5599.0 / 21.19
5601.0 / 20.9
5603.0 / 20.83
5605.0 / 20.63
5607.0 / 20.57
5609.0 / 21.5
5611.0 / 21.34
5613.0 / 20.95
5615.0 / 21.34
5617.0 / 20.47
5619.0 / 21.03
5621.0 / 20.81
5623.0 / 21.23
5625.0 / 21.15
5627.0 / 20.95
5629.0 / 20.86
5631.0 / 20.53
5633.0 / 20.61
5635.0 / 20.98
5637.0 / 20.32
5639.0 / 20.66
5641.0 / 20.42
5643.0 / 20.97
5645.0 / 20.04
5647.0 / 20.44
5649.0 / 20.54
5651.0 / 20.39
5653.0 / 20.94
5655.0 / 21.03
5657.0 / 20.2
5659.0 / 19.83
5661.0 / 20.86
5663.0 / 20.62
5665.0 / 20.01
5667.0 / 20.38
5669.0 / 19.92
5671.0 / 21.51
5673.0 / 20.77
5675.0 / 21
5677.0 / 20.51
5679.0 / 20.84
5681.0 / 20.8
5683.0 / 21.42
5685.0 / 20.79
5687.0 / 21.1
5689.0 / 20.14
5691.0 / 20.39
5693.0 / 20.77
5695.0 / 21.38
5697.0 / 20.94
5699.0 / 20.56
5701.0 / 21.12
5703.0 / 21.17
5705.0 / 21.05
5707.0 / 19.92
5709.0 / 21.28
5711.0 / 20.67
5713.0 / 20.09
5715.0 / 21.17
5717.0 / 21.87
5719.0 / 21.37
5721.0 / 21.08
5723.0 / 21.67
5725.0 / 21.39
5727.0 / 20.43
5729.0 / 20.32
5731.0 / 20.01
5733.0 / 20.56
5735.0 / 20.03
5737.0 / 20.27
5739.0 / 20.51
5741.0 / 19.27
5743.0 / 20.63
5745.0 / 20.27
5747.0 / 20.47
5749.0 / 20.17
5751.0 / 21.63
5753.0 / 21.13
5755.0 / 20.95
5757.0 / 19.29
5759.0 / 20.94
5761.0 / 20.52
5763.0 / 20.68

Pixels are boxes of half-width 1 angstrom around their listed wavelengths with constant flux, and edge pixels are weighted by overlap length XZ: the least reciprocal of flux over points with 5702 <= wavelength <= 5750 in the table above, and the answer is 0.0457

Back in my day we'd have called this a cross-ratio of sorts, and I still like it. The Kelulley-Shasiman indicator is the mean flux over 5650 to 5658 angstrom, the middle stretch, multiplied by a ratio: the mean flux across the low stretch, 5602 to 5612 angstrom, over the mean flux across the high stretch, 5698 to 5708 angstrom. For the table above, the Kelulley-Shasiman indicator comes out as 20.85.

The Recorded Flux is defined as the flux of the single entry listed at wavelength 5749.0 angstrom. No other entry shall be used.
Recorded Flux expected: 20.17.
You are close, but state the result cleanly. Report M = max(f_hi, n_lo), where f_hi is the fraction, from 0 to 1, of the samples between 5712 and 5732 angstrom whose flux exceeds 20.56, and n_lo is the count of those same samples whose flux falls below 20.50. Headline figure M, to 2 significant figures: 4.0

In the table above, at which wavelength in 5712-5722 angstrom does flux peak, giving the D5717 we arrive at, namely 5717.0 angstrom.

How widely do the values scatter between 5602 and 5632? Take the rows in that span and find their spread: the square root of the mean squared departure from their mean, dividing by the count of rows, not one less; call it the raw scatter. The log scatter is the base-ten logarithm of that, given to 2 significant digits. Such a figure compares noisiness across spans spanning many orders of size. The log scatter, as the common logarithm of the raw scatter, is -0.51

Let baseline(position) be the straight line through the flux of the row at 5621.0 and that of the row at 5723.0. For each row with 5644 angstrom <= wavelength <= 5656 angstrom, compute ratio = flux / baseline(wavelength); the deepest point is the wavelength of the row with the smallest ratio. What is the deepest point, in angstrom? 5645.0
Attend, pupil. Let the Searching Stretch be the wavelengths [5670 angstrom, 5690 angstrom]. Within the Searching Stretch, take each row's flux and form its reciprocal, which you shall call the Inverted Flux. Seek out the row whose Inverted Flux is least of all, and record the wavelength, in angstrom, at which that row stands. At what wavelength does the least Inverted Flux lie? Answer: 5671.0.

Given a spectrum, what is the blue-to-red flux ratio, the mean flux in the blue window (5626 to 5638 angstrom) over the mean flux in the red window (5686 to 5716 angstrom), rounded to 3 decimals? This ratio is 0.996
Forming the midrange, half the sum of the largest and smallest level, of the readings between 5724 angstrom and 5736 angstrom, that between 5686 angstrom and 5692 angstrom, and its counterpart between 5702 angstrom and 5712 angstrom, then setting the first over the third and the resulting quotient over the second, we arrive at 0.0487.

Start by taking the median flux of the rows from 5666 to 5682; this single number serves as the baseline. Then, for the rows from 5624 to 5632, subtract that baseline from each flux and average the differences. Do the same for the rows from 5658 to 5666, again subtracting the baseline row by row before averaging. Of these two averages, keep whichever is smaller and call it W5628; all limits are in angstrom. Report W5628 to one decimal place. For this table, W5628 -0.5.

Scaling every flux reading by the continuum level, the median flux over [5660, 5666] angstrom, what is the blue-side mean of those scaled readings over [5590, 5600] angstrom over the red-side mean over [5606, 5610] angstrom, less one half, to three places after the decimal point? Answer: 0.522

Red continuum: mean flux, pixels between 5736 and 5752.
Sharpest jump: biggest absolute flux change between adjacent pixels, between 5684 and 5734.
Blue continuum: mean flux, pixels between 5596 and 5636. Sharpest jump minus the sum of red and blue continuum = -40.0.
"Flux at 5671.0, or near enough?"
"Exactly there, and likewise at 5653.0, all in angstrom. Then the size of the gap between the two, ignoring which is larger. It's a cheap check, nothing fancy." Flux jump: 0.57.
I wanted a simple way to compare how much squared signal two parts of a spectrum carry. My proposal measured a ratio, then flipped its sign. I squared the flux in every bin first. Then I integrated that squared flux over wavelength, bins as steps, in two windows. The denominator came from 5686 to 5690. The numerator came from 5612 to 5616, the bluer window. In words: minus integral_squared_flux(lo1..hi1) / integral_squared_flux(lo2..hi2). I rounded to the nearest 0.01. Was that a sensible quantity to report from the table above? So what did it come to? -1.05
